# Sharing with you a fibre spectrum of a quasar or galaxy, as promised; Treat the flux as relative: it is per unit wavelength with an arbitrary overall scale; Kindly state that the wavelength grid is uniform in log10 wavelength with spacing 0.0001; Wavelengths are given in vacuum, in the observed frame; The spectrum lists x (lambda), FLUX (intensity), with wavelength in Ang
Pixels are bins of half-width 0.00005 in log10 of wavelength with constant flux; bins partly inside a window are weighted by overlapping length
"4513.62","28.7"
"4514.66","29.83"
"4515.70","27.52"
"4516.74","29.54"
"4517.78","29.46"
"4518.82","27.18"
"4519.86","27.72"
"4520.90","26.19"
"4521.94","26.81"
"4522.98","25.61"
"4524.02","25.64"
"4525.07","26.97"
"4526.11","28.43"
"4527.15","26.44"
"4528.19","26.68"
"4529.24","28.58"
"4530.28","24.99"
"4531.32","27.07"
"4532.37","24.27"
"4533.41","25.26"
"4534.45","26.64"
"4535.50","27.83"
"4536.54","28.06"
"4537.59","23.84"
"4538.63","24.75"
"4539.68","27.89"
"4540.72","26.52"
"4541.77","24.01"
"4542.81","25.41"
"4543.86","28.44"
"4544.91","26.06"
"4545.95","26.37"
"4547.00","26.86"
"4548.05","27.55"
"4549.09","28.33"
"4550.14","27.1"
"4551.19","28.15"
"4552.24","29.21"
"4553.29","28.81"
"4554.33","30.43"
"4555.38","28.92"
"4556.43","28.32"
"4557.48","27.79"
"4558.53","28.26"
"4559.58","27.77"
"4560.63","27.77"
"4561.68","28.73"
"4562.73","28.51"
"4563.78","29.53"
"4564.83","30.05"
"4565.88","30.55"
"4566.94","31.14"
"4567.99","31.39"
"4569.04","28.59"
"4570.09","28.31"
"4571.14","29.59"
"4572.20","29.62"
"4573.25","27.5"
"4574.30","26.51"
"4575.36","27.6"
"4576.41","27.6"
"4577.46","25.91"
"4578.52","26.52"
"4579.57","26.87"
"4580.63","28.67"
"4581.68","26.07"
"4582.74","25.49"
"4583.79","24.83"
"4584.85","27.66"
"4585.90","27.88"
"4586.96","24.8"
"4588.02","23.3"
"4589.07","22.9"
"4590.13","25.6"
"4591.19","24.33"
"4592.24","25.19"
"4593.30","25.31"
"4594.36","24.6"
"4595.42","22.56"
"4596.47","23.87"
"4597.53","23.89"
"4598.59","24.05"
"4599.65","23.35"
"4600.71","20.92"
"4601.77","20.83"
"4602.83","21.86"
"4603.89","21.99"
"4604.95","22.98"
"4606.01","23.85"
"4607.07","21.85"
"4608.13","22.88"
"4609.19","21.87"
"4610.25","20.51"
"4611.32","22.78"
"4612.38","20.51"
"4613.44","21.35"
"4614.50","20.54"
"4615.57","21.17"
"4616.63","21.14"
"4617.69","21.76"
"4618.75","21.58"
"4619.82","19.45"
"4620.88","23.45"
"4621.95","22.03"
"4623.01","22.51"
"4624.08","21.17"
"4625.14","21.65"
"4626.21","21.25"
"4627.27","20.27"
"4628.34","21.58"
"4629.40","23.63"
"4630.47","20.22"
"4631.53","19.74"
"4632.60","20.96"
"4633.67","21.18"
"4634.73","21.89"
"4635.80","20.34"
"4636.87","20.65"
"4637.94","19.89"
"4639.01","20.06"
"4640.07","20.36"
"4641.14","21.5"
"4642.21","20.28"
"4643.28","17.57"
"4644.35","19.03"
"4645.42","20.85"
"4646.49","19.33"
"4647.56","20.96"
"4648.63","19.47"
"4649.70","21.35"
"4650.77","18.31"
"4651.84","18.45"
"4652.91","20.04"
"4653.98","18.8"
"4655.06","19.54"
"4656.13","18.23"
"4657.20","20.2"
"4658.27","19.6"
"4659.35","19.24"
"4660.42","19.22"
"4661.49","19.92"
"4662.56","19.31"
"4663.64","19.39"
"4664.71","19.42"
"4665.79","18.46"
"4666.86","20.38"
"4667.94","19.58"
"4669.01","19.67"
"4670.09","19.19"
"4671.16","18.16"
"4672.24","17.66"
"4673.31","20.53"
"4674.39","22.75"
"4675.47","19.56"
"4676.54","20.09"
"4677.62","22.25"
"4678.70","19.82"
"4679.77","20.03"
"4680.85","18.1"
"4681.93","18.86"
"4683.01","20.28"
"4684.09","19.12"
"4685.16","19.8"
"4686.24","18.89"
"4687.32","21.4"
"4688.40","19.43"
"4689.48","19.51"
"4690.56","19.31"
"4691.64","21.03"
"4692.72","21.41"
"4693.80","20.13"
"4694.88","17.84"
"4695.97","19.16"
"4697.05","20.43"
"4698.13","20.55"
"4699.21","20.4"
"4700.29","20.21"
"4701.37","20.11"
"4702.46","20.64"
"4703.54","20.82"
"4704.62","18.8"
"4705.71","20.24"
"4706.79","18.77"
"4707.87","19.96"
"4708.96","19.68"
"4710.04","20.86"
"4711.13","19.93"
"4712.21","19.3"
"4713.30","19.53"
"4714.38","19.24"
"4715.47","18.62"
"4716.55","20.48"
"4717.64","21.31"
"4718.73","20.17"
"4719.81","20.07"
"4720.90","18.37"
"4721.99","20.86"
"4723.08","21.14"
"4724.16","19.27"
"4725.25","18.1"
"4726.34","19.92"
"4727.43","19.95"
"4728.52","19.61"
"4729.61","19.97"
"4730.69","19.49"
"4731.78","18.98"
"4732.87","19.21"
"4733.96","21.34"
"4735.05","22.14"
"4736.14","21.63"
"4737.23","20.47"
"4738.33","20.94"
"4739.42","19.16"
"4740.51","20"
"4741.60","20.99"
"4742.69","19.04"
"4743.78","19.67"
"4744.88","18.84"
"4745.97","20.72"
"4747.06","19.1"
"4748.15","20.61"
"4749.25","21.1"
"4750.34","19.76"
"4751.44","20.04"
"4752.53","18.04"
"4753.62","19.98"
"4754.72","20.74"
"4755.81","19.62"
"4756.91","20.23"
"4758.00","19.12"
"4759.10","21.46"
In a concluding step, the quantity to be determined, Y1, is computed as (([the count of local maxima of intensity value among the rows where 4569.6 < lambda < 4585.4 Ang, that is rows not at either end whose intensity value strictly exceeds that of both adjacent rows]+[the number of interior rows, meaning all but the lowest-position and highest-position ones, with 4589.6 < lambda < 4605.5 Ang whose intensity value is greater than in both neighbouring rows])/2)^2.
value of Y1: 4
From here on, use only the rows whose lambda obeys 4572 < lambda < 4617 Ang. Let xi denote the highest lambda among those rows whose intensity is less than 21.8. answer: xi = 4616.63 Ang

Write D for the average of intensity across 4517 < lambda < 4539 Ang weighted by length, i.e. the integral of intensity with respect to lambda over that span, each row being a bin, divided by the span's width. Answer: 26.6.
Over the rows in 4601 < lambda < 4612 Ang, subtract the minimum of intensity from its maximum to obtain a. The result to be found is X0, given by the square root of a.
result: 1.8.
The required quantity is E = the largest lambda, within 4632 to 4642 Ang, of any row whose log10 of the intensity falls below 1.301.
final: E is 4637.94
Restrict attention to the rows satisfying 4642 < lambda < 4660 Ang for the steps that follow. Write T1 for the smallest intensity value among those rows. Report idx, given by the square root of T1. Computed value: 4.2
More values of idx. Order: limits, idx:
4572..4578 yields 5.1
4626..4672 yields 4.2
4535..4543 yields 4.9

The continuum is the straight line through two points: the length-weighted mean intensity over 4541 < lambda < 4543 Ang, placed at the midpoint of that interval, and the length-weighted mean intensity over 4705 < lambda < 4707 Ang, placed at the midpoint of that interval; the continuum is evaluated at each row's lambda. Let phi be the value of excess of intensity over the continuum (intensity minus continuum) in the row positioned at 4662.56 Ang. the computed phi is -1.6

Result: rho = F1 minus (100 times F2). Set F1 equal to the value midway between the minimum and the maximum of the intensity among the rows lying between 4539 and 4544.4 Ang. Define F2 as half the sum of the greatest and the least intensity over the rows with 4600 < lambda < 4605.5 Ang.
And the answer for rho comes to -2164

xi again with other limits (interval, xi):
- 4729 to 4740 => 4739.42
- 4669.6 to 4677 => 4676.54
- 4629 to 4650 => 4649.70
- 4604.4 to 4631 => 4630.47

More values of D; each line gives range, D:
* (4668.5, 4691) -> 19.7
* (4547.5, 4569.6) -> 28.9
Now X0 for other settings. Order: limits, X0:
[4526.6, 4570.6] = 2.7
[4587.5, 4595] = 1.6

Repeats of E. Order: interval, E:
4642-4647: 4646.49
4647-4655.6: 4655.06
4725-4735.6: 4732.87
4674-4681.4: 4680.85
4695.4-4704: 4695.97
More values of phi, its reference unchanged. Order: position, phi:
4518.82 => 1.6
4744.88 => 0.6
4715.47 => -0.6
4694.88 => -2.1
